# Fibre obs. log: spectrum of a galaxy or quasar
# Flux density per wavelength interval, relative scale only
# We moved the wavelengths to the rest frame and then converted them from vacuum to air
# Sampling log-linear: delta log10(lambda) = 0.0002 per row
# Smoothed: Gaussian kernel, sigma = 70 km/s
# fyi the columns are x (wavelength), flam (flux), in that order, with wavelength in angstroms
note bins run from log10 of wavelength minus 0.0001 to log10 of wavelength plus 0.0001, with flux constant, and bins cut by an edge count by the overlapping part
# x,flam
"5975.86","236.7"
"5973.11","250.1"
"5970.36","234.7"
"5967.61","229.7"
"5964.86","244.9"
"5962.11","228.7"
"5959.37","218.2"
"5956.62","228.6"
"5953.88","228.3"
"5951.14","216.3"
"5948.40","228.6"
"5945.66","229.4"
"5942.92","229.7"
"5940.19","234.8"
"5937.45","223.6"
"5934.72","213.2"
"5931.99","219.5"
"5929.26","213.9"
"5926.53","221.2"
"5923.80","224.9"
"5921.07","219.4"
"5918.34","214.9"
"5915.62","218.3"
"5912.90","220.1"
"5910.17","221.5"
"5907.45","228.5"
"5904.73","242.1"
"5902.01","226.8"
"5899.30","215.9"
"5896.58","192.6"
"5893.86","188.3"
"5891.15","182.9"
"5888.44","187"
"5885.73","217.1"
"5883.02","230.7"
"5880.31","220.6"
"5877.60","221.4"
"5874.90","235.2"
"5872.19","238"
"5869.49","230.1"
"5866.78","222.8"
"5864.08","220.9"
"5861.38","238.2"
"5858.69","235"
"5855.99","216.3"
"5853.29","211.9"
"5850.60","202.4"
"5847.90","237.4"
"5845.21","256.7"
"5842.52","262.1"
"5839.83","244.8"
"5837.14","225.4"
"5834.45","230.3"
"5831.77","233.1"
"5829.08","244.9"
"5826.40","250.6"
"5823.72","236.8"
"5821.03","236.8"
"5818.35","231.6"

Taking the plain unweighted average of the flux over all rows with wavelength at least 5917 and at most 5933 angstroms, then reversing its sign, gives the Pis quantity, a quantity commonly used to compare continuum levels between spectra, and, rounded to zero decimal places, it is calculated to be -219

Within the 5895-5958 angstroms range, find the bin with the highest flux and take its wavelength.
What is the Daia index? 5904.73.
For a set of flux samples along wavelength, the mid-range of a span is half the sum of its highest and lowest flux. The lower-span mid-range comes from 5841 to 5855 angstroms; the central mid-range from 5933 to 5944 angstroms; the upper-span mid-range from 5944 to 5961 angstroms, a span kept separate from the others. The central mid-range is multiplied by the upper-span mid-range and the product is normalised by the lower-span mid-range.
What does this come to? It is 215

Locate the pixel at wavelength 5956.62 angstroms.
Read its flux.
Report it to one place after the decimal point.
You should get 228.6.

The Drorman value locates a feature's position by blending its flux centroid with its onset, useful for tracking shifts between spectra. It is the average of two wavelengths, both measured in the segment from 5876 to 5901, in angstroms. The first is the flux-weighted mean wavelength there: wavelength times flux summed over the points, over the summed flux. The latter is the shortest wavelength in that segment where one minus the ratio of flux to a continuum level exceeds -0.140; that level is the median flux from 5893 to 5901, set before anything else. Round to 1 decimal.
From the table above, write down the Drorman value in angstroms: 5886.9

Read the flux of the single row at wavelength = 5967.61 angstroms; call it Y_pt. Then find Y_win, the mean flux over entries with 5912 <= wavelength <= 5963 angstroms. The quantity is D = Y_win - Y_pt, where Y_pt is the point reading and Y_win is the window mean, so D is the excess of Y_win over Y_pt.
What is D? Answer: -7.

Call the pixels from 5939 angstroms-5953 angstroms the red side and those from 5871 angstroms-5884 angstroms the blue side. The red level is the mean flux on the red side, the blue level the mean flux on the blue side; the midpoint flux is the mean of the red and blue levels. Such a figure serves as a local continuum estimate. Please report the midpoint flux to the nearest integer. 228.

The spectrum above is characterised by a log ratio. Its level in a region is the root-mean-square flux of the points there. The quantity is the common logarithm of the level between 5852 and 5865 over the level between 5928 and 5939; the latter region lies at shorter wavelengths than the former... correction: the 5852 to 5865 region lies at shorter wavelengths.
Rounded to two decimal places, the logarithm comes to 0.01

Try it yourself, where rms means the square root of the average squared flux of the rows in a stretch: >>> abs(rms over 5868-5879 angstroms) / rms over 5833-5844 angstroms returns 0.96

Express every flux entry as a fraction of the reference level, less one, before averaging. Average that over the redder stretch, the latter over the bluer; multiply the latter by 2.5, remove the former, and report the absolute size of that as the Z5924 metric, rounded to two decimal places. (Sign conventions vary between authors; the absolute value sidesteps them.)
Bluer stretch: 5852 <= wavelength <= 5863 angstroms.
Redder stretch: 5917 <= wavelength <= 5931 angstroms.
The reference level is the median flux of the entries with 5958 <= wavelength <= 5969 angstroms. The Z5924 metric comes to 0.00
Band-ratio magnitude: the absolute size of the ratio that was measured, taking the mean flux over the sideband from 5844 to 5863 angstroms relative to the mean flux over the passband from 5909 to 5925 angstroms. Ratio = 1.04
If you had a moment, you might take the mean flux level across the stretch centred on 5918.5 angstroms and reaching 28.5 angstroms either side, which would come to 218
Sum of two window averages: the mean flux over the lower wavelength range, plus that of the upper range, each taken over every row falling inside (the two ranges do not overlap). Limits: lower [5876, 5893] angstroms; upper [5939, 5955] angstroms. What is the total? 438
